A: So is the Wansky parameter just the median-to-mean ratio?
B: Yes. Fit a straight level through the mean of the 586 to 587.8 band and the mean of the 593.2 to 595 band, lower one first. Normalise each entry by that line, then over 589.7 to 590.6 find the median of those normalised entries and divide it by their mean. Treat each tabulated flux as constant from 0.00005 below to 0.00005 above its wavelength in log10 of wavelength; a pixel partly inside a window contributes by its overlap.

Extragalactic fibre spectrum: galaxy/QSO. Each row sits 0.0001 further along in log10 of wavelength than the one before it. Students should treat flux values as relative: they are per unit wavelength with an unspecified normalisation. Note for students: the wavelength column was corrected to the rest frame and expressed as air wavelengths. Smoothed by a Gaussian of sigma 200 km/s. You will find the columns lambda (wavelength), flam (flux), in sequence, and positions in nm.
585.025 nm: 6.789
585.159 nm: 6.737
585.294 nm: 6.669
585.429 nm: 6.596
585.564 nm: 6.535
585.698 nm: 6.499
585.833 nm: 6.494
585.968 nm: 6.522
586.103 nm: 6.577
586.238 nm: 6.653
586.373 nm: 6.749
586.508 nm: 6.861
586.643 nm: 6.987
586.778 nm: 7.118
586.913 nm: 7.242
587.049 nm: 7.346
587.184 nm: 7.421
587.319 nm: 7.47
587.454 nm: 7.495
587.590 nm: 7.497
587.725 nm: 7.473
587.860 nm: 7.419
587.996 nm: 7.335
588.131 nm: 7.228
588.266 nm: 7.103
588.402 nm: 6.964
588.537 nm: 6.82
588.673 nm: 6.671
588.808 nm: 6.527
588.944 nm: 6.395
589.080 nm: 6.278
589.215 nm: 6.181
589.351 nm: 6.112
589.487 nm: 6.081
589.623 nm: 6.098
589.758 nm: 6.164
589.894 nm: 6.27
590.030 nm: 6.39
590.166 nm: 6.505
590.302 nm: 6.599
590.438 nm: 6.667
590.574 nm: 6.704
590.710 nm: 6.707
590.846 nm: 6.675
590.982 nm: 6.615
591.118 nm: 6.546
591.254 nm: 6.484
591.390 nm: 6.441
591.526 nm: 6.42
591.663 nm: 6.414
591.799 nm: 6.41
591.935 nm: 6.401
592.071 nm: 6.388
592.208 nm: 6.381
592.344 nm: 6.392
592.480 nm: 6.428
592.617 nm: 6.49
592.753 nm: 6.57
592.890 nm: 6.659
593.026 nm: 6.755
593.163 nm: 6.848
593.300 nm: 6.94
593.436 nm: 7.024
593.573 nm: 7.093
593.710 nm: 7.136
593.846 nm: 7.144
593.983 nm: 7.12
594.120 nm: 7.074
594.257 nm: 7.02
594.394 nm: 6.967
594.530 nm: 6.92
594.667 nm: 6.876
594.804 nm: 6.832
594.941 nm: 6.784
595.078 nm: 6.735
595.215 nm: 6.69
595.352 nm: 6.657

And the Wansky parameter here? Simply 1.01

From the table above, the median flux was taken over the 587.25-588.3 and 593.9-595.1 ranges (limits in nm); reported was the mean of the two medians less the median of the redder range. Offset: 0.26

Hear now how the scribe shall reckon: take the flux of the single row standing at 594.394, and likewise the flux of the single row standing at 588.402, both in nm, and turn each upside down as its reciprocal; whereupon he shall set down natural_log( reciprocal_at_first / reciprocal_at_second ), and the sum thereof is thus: 0.00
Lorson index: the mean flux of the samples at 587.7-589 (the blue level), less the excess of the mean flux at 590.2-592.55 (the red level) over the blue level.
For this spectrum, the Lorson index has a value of 7.5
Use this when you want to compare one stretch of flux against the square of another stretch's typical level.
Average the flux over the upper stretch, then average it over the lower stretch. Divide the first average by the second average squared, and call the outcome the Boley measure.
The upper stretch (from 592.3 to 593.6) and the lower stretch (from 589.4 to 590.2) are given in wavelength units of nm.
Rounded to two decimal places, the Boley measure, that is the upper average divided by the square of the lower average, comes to 0.17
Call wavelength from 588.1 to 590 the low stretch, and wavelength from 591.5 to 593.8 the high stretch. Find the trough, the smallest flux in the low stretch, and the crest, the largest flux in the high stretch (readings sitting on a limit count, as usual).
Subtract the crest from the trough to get -1.1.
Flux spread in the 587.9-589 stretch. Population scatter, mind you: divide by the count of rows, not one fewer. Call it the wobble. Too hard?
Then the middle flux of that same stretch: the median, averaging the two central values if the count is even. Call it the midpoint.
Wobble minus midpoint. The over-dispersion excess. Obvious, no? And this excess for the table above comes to -6.58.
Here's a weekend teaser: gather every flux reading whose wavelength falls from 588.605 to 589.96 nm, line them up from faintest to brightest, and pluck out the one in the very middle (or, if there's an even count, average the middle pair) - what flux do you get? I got 6.23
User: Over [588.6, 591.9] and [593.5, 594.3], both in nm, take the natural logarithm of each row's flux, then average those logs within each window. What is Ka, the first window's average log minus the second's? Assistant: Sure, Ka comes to -0.10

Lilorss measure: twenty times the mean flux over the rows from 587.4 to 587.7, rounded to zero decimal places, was 150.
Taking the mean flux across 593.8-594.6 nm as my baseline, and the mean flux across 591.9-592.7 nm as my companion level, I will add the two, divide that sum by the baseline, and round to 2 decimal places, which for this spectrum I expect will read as 1.91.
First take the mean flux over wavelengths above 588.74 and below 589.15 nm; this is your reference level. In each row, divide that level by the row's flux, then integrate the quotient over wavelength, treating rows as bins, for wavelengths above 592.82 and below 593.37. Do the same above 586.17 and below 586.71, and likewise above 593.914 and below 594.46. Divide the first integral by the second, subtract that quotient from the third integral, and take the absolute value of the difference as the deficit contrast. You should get 0.52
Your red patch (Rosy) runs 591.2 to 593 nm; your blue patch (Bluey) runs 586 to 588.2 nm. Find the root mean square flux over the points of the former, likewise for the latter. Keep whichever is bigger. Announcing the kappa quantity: 7.19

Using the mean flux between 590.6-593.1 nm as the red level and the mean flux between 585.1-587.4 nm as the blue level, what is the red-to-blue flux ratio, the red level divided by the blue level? 0.95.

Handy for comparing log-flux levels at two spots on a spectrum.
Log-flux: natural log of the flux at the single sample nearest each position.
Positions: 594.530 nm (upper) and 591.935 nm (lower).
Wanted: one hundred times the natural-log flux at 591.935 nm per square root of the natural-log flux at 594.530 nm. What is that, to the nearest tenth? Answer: 133.5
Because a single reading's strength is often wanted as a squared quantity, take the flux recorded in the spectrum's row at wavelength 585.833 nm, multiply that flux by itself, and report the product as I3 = 42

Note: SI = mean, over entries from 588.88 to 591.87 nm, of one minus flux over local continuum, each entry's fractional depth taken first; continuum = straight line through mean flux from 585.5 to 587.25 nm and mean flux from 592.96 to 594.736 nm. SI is 0.074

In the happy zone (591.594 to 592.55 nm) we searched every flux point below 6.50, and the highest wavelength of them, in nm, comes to 592.480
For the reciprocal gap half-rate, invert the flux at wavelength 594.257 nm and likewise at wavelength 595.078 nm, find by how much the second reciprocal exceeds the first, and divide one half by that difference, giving 83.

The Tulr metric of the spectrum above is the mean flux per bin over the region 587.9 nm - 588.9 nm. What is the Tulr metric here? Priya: 6.95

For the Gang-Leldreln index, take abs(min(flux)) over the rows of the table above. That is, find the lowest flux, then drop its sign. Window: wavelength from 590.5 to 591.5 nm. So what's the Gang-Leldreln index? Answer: 6.4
